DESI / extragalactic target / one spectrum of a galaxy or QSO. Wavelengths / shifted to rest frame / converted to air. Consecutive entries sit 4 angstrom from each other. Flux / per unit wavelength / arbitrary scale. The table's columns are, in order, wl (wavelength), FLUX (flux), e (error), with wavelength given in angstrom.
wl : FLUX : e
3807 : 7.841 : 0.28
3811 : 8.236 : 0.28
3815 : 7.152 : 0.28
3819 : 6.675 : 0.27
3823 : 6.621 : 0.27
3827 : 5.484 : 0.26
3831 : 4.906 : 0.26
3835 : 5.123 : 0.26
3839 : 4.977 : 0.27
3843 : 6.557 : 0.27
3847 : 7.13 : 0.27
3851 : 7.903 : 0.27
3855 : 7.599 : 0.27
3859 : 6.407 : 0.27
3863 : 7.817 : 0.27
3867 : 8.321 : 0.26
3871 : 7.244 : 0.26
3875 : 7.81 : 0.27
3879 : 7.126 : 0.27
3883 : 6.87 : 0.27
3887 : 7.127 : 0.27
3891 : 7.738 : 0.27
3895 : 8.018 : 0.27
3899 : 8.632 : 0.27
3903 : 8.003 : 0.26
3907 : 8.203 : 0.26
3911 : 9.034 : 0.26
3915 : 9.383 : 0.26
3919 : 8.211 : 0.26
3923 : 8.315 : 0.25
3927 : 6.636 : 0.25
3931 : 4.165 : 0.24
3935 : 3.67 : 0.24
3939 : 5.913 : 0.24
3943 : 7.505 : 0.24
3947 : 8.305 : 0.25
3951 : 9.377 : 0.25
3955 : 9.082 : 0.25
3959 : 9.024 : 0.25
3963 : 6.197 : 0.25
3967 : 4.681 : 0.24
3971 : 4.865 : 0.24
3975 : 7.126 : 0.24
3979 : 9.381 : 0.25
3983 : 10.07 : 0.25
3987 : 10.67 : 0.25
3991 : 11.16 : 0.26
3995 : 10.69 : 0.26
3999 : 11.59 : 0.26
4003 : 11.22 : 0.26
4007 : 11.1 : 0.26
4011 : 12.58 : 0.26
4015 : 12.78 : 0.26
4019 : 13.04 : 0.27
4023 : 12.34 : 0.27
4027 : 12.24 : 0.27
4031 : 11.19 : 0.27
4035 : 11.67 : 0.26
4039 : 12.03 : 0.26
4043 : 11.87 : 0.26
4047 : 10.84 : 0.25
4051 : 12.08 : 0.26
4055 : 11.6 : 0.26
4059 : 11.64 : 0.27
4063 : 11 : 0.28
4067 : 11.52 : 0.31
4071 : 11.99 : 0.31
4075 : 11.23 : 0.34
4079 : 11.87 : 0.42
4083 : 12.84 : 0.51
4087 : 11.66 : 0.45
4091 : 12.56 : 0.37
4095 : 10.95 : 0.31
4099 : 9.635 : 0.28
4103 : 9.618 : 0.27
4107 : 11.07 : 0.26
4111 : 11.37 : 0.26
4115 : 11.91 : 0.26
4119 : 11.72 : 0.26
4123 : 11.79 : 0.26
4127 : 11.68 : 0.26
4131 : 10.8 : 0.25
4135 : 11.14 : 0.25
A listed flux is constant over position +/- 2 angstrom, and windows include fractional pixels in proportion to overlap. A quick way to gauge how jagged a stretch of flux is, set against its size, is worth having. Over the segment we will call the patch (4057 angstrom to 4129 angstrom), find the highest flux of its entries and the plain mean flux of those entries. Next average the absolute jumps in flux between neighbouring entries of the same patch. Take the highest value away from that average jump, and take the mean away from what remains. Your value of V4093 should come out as -24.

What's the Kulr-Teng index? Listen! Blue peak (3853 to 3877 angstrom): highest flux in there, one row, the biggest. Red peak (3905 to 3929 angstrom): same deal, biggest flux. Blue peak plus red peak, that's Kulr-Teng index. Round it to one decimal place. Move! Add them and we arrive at 17.7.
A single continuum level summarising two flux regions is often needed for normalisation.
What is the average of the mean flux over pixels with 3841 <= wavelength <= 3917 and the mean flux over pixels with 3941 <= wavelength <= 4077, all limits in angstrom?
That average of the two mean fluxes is 9.1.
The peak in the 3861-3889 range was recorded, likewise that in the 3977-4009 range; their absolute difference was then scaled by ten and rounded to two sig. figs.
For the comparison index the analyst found 33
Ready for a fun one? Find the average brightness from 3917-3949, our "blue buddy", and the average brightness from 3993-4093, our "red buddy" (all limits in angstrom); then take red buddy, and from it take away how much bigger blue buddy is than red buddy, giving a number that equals 17.0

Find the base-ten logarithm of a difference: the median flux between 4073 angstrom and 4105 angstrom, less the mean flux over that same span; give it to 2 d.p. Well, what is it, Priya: -0.82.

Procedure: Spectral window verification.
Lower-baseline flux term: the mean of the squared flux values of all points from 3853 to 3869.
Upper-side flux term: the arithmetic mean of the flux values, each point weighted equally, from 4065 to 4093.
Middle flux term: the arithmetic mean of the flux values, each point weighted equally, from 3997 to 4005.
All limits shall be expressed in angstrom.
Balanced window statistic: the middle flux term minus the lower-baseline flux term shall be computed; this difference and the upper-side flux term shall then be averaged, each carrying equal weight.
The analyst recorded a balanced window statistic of -17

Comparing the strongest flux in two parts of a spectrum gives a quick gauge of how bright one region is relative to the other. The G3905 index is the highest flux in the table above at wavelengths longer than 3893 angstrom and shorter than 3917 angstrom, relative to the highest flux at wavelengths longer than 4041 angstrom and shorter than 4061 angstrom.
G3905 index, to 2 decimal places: 0.78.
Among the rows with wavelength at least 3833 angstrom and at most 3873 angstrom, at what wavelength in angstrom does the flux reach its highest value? 3867 angstrom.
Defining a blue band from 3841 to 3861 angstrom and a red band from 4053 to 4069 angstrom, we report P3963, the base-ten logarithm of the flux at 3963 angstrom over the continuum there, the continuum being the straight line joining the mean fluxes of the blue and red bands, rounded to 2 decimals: -0.18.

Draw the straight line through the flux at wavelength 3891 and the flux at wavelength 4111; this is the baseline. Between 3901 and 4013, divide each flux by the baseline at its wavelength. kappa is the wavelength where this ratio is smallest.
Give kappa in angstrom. 3935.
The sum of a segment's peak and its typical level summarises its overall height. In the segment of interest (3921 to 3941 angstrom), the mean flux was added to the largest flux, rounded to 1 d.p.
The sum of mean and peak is 14.1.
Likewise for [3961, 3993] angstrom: 19.2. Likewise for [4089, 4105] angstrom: 23.3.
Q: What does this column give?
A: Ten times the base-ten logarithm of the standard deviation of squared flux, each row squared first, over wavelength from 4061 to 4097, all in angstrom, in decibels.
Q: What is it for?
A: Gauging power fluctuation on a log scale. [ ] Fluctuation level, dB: 12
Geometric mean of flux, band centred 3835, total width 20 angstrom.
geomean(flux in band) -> 5.4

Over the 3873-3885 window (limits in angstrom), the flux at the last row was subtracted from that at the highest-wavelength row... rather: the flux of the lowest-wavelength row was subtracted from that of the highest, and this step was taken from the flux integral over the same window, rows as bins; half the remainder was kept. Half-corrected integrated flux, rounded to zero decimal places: 44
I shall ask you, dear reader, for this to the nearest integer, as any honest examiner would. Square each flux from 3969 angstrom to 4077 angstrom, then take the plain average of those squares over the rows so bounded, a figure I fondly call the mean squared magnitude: 126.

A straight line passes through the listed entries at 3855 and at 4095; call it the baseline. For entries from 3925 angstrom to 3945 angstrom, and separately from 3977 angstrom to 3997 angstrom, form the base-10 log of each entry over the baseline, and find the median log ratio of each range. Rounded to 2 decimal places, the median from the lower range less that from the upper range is -0.22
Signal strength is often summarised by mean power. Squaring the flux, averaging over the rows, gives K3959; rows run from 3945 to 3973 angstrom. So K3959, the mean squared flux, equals 58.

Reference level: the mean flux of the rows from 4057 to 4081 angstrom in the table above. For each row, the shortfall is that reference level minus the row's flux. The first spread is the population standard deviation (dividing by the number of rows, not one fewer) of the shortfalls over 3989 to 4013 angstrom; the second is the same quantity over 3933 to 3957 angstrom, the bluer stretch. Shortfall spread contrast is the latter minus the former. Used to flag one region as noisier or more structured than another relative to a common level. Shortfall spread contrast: 1.4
